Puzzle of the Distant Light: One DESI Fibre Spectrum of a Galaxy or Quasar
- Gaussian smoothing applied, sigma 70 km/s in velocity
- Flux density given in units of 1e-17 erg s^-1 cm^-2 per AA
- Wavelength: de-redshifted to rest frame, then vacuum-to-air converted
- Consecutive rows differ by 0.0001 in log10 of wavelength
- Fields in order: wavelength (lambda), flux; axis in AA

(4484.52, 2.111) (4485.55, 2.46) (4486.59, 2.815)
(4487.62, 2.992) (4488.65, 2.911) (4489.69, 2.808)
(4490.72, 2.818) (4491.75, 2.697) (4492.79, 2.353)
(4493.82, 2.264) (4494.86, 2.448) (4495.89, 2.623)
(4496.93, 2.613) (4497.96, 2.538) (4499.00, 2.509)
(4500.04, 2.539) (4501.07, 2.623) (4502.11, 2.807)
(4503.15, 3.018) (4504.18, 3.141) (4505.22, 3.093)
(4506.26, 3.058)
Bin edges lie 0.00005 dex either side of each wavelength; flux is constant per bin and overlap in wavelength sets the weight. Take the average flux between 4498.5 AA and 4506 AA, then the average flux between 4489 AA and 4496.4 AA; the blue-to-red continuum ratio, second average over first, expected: 0.913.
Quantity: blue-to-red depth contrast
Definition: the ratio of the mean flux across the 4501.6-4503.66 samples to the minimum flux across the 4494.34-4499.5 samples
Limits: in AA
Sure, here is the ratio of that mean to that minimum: 1.19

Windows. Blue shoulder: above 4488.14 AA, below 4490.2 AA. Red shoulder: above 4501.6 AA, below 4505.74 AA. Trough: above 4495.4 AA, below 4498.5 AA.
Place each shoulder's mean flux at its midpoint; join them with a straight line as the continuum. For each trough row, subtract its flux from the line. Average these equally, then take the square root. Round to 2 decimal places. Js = 0.59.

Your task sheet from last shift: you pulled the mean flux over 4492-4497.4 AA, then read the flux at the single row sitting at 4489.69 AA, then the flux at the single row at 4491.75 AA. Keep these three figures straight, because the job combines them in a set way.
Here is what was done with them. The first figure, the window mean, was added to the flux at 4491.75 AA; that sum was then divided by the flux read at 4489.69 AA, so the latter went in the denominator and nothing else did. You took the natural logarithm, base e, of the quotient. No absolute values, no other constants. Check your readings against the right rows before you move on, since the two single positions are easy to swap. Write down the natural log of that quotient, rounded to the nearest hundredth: 0.61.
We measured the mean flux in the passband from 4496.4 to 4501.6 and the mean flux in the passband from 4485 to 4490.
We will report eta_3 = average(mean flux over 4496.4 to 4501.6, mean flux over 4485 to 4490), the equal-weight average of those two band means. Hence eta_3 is 2.68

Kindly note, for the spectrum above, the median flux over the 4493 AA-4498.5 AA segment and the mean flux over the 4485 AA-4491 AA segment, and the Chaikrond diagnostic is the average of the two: 2.67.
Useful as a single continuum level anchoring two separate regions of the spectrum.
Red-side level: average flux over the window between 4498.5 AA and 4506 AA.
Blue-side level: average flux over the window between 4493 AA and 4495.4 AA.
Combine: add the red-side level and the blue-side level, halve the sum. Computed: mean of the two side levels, 2.59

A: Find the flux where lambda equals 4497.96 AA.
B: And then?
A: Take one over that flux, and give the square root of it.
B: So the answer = 0.628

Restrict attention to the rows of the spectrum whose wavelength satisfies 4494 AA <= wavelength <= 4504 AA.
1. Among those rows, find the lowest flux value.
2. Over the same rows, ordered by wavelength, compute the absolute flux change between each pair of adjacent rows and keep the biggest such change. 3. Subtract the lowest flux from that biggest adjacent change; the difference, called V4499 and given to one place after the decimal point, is -2.2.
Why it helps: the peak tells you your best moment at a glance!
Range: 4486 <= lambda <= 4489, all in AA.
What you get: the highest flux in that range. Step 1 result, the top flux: 2.992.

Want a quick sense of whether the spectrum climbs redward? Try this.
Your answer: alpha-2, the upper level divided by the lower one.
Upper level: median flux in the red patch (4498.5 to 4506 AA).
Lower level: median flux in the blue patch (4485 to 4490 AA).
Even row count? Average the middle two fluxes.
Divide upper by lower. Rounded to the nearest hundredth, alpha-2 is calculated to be 1.00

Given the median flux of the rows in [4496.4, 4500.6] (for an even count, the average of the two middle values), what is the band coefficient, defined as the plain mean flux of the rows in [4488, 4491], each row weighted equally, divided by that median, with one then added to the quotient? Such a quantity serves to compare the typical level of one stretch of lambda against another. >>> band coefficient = 2.12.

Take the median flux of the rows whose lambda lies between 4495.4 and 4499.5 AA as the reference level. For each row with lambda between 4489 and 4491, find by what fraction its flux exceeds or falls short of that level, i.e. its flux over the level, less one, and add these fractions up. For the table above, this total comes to 0.2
